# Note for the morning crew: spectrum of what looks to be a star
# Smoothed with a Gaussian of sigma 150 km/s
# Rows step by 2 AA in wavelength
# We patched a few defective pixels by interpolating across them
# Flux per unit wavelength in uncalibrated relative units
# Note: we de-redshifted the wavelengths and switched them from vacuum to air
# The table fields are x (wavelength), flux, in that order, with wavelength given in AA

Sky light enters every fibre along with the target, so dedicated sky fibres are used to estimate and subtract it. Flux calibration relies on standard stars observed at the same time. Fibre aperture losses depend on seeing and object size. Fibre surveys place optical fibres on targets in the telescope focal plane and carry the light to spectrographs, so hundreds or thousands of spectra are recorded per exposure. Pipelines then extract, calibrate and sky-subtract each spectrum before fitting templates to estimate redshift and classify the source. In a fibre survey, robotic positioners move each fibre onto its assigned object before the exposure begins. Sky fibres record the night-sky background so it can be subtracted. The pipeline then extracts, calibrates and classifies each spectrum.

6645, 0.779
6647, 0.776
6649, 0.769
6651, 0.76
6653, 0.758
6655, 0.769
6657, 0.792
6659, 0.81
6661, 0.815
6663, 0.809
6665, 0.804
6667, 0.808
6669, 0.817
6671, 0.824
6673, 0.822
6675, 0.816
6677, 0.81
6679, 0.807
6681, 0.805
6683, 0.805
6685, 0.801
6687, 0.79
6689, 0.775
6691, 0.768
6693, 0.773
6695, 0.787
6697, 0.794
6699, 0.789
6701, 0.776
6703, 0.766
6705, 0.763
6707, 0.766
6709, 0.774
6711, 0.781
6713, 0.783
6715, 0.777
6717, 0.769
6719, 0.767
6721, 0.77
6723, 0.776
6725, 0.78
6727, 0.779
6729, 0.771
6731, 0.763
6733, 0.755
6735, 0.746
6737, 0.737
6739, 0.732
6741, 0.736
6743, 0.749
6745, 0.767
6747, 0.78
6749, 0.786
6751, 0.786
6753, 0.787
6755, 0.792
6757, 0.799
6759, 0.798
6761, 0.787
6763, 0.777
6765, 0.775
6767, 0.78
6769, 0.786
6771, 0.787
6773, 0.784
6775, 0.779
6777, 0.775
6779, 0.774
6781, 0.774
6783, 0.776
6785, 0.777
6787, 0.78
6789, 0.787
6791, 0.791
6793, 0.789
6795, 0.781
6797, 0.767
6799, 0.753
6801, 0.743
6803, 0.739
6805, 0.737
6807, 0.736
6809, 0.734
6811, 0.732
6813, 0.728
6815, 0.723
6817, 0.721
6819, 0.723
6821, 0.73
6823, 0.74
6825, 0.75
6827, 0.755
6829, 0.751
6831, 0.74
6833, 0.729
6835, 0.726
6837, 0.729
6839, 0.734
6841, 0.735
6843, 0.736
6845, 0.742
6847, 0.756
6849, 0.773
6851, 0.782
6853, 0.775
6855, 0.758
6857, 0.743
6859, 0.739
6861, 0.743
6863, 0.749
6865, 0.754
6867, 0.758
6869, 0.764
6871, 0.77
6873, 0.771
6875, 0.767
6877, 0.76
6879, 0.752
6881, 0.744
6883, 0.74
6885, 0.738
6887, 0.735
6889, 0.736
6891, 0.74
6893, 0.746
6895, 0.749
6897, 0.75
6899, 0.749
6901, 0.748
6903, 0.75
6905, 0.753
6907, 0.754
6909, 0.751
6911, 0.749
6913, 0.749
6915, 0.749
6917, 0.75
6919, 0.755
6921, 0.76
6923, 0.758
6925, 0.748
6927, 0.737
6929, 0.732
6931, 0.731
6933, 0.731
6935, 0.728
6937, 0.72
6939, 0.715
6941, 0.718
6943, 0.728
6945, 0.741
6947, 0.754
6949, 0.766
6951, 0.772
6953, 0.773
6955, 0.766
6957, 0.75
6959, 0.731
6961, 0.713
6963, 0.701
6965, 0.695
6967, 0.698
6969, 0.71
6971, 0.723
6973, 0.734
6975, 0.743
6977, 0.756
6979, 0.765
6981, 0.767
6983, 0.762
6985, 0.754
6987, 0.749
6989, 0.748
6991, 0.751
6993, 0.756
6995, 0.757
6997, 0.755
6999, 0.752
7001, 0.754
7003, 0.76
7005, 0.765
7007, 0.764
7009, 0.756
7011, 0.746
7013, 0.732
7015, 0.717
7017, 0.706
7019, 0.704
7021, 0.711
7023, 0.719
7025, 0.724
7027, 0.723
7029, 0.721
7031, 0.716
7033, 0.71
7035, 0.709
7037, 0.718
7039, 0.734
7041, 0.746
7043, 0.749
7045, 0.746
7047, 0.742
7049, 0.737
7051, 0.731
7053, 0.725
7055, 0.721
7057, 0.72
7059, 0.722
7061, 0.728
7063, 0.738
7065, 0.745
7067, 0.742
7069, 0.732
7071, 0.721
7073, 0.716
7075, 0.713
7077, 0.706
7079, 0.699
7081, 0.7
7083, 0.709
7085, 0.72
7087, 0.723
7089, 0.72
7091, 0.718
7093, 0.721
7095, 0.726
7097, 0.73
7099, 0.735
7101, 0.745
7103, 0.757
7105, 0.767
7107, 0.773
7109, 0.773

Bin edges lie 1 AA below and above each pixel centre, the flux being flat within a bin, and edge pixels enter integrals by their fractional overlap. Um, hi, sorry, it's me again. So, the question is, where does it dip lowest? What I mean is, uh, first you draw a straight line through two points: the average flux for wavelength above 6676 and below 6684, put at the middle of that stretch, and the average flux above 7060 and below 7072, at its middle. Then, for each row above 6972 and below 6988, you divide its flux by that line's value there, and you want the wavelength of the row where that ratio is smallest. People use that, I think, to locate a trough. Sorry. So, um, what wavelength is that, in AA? 6973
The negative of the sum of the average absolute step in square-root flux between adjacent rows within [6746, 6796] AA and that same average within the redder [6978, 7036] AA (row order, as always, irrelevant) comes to -0.0052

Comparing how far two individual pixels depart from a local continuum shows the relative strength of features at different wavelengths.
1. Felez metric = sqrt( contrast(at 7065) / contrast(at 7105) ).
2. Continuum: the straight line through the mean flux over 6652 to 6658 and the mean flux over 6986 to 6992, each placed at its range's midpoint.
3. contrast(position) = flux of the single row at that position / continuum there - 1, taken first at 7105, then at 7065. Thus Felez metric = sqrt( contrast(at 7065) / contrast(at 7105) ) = 0.2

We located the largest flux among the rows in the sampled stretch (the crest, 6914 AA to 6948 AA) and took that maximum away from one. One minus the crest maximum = 0.240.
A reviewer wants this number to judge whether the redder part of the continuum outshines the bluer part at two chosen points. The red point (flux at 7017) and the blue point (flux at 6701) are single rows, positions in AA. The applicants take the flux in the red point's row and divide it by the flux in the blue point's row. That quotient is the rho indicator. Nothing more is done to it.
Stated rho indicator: 0.91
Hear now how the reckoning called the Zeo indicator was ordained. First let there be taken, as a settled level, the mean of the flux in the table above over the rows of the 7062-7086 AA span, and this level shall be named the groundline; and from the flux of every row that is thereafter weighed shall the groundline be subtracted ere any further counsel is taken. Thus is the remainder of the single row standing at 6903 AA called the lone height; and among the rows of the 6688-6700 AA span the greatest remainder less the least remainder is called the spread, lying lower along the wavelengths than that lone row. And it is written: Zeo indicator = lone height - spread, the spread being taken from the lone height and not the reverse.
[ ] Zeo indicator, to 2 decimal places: 0.00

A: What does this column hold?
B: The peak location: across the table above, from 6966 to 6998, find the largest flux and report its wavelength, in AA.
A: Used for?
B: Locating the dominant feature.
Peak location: 6981 AA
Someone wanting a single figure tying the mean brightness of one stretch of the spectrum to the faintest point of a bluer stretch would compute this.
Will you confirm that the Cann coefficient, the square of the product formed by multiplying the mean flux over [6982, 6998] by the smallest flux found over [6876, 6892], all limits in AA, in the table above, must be 0.307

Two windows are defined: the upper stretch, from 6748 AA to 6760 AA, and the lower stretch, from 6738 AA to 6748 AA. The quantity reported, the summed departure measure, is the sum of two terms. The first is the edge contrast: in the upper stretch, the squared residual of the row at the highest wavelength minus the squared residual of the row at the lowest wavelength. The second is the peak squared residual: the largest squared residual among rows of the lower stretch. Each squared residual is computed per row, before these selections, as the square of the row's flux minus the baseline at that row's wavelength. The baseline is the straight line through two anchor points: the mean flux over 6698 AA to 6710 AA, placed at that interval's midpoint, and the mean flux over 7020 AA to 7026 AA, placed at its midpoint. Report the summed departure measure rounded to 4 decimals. 0.0020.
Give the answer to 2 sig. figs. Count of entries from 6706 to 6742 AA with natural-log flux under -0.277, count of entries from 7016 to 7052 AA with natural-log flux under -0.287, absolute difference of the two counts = 13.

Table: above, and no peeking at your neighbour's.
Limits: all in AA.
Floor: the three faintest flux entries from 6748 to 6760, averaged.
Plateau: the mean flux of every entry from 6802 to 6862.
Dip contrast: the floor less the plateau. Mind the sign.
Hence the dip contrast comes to 0.045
